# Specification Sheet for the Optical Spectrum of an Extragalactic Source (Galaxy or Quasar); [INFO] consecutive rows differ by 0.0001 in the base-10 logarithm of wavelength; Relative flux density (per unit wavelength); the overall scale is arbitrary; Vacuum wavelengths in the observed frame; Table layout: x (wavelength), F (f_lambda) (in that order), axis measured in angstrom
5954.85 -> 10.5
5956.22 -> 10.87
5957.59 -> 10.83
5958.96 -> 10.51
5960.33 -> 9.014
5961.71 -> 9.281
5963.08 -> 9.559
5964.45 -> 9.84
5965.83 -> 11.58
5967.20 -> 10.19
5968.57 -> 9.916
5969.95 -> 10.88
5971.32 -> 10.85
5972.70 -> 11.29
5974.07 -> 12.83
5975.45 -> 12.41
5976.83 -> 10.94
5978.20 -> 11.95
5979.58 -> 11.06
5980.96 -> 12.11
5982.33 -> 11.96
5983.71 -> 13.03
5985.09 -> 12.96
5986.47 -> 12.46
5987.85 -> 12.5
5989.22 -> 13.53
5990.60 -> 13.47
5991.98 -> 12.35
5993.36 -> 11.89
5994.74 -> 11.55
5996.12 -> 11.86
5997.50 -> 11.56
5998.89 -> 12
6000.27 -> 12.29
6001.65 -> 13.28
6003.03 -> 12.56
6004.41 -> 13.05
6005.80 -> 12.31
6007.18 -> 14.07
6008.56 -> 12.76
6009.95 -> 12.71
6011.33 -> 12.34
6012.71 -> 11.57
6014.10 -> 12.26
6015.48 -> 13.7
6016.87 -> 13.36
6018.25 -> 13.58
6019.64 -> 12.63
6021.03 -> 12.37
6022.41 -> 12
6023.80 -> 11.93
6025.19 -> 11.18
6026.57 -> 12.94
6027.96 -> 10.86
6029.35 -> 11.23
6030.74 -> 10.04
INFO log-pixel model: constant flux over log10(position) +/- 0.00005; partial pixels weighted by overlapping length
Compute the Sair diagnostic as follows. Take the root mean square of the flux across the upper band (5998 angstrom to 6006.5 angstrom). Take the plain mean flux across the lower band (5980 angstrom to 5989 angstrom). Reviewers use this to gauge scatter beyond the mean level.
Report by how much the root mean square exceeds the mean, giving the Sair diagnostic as 0.1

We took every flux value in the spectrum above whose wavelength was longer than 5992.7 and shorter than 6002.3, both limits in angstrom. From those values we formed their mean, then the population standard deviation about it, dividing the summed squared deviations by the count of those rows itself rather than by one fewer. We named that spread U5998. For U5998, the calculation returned 0.55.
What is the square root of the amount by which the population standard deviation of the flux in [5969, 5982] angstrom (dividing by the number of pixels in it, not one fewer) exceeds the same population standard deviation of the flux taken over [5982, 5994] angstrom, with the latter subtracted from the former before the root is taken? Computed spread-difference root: 0.37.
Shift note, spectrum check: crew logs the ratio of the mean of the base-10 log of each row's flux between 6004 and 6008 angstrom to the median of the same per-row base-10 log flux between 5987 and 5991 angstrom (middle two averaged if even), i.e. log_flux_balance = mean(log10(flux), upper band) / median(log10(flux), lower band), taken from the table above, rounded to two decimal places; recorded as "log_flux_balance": 0.99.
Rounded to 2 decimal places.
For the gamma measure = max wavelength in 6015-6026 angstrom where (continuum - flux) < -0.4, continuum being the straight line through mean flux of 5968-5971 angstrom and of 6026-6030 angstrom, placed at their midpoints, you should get 6022.41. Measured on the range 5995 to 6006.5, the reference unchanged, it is 6005.80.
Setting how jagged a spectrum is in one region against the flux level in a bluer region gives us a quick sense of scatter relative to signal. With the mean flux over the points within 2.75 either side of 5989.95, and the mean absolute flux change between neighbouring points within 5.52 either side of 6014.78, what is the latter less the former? -12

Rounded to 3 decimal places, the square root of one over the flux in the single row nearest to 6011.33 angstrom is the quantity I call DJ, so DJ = 0.285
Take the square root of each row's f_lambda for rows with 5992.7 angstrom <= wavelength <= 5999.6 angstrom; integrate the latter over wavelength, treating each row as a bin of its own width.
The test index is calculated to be 23.7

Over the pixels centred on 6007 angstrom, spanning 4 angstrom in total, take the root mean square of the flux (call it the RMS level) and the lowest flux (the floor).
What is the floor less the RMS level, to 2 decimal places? -0.76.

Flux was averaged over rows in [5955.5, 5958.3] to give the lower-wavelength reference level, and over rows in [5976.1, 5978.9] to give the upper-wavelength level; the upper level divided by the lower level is 1.05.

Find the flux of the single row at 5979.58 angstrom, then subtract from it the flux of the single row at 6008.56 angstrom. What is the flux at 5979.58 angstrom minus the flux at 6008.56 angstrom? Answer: -1.7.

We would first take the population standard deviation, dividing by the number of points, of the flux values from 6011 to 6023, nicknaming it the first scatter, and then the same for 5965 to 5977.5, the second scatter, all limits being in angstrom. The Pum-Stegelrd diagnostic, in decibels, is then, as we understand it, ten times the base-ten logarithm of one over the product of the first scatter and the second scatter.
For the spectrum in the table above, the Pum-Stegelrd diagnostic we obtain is 2.03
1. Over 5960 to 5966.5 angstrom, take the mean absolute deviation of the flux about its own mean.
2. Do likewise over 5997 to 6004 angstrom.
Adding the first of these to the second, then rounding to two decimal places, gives 1.16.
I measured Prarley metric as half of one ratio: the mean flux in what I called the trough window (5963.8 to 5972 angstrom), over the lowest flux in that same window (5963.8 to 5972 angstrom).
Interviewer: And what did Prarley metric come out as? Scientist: 0.536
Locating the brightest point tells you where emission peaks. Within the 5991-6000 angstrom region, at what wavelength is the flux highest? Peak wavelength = 5991.98 angstrom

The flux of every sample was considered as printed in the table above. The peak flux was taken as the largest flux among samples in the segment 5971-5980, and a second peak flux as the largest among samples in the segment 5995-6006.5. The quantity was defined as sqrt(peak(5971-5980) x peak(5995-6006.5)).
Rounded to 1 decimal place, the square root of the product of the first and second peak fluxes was 13.1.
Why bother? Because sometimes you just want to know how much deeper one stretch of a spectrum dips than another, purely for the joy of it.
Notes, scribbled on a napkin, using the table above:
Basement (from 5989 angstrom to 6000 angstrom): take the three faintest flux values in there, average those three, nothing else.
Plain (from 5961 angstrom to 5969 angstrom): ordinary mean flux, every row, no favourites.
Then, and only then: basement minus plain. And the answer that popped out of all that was 1.6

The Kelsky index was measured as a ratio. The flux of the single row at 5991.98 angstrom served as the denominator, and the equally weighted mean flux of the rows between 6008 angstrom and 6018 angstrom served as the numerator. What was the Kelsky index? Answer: 1.03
